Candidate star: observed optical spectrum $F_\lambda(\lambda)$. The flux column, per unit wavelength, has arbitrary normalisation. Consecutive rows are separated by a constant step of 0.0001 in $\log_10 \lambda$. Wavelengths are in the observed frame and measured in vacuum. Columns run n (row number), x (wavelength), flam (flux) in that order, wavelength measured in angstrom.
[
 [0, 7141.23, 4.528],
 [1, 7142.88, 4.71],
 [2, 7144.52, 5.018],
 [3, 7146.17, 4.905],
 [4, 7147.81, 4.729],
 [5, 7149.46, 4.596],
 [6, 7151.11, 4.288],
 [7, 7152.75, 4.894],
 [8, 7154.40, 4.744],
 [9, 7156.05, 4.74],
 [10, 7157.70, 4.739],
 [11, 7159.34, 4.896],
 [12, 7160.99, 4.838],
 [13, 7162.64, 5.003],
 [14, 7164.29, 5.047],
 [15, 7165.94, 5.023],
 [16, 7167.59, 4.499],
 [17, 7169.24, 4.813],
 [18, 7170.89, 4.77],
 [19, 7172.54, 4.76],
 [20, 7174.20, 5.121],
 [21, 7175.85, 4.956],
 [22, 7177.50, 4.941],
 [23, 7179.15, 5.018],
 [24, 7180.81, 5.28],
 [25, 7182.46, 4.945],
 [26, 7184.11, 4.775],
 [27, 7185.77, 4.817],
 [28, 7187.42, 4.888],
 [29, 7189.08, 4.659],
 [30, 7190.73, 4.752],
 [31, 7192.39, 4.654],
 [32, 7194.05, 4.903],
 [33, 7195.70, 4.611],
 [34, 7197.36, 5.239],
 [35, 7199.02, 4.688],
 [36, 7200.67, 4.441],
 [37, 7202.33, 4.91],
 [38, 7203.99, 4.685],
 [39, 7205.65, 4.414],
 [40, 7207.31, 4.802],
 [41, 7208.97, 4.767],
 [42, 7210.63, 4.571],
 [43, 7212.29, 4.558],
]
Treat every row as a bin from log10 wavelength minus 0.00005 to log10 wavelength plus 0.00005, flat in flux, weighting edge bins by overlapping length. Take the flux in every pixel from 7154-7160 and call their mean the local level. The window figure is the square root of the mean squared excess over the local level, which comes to 0.07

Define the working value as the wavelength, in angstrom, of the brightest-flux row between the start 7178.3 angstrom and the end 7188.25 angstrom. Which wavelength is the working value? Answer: 7180.81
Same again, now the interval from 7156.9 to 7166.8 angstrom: 7164.29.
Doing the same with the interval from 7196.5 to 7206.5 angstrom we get 7197.36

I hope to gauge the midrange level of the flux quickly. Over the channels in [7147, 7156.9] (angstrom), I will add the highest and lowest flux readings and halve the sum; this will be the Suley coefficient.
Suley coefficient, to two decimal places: 4.59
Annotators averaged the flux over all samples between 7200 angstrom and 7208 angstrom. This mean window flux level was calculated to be 4.65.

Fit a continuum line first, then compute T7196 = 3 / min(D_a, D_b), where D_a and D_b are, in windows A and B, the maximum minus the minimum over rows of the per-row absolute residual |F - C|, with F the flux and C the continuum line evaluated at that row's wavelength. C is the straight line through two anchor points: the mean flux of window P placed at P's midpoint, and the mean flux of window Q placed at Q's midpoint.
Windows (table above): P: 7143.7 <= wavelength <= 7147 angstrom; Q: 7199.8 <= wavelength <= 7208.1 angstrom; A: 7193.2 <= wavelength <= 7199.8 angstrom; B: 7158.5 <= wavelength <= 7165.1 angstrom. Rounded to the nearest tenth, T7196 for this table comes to 16.9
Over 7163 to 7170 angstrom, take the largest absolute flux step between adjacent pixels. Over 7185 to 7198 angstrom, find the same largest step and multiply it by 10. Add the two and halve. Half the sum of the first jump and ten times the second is 3.4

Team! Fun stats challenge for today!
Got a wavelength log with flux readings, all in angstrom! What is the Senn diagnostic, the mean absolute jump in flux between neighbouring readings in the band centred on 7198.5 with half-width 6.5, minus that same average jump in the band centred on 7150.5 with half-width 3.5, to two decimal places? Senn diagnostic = 0.03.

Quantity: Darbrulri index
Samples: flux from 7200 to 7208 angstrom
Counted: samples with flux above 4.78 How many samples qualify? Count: 2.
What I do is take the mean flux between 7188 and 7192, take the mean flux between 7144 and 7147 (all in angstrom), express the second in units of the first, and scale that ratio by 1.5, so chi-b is 1.58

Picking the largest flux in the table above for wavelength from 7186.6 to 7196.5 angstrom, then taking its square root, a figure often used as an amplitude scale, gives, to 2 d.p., 2.21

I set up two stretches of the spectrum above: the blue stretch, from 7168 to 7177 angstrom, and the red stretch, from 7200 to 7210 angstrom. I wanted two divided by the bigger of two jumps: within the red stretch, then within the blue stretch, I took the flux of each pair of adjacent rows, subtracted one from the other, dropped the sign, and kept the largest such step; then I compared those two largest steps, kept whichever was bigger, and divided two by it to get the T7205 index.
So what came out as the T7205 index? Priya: 4.3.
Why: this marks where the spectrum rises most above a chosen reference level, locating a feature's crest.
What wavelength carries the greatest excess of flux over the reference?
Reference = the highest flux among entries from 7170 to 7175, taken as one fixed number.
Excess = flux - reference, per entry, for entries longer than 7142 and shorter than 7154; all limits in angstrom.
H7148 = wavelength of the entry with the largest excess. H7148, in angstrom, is 7144.52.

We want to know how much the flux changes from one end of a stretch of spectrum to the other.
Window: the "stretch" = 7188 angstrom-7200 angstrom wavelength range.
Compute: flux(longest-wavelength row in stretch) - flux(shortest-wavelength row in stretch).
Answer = 0.0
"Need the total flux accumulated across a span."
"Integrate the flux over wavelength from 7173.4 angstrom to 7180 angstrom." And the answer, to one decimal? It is 33.1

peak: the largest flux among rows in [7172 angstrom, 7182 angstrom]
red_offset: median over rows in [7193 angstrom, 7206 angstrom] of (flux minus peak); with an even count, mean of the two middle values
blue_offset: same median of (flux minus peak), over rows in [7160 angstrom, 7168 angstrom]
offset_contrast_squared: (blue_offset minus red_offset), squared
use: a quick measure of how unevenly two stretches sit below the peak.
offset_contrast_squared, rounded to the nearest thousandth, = 0.100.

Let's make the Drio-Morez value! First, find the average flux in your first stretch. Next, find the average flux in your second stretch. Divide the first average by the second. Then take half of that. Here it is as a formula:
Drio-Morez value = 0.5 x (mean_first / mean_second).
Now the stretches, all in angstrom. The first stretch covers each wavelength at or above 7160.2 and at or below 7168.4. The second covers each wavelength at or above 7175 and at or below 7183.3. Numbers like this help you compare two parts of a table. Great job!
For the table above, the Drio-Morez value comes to 0.485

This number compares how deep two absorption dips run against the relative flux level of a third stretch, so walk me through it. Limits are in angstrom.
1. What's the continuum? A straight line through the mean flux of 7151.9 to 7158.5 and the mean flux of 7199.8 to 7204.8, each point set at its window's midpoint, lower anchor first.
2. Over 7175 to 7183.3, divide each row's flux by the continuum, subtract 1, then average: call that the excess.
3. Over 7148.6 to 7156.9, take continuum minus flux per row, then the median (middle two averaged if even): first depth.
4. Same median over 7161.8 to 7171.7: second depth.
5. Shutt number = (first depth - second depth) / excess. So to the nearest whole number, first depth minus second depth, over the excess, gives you 3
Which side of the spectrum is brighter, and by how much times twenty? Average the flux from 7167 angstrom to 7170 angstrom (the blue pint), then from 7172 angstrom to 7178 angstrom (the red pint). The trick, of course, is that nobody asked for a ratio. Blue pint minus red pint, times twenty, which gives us -6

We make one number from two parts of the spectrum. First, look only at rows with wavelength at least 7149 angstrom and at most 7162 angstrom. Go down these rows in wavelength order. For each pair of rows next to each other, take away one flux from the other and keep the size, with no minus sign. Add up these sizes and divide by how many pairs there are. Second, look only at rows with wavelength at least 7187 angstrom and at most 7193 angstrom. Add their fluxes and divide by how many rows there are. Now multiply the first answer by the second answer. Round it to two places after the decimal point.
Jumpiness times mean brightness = 0.87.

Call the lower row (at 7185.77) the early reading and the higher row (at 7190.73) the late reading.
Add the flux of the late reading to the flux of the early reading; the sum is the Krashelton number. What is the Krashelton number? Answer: 9.57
